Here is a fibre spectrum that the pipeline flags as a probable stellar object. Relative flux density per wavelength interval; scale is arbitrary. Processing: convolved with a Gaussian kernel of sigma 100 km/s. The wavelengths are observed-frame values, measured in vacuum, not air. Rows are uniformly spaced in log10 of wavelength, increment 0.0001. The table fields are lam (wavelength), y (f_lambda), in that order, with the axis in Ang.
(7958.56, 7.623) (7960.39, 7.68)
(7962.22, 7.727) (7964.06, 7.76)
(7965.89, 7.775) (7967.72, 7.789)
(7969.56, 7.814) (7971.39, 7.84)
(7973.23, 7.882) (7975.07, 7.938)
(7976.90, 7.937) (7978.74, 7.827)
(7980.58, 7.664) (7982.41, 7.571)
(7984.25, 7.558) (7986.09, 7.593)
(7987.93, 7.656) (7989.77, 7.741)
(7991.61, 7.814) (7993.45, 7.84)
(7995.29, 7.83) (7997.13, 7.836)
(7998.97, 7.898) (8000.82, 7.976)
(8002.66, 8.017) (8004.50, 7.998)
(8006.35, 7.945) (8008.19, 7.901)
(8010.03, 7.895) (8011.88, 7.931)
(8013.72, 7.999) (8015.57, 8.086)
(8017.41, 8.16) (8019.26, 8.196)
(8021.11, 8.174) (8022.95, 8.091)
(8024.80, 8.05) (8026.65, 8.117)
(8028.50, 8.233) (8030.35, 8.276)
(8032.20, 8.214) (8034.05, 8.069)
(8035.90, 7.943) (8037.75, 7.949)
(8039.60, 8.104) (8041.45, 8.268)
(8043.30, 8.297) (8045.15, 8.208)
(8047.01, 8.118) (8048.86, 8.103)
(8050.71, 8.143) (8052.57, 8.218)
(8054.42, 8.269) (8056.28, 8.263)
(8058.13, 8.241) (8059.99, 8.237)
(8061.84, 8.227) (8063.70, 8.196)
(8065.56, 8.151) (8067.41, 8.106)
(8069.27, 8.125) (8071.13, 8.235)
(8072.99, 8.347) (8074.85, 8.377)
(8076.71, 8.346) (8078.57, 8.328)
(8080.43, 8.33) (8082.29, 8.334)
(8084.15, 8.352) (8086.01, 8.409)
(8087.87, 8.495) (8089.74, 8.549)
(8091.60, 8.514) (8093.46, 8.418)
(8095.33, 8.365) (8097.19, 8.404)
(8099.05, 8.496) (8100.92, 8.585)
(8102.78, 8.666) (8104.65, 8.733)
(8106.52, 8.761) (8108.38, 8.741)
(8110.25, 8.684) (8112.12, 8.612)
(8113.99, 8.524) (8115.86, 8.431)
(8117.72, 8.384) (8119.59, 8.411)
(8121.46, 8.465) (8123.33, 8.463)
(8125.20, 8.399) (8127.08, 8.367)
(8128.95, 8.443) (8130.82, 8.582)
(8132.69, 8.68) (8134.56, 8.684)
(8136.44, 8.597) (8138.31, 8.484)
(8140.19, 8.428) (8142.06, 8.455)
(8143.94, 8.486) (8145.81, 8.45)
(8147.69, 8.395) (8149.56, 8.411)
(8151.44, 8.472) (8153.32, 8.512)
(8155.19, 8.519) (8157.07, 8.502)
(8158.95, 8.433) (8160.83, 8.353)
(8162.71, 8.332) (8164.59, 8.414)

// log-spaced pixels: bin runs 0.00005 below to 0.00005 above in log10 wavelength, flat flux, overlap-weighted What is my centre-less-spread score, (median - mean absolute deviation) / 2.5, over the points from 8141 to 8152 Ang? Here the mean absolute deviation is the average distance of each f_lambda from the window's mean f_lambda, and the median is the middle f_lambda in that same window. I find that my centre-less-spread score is 3.370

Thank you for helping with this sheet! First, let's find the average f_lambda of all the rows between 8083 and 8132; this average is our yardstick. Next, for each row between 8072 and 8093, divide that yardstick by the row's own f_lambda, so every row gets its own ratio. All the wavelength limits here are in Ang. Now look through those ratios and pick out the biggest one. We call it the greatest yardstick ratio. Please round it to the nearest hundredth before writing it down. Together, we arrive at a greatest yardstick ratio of 1.02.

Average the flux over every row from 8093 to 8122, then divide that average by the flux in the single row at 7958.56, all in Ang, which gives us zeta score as 1.12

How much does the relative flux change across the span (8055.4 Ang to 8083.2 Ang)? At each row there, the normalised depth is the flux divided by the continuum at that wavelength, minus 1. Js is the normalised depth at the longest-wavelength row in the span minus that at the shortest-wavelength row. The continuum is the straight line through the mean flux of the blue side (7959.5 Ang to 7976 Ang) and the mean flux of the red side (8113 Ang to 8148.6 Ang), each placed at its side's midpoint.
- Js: 0.00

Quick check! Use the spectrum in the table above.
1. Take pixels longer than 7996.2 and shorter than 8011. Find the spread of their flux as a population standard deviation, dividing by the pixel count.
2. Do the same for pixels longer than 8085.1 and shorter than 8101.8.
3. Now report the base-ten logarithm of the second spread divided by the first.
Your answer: 0.1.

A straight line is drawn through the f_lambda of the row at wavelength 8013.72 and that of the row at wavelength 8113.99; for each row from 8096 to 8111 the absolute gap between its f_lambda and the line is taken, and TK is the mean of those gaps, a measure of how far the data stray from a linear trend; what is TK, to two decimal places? 0.17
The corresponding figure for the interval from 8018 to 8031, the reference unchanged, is 0.11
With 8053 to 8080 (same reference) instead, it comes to 0.06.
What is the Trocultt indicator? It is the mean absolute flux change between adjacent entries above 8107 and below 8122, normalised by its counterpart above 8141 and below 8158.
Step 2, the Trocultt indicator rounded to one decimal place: 1.9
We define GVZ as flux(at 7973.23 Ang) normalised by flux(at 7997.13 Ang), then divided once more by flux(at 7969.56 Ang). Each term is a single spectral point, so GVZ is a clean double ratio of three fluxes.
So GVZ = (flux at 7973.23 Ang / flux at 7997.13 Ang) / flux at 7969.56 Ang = 0.129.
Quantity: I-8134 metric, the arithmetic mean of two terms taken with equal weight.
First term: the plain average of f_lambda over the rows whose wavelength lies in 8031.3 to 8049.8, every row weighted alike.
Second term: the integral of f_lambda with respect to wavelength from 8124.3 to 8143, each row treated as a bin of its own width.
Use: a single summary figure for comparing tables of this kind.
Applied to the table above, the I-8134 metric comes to 84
